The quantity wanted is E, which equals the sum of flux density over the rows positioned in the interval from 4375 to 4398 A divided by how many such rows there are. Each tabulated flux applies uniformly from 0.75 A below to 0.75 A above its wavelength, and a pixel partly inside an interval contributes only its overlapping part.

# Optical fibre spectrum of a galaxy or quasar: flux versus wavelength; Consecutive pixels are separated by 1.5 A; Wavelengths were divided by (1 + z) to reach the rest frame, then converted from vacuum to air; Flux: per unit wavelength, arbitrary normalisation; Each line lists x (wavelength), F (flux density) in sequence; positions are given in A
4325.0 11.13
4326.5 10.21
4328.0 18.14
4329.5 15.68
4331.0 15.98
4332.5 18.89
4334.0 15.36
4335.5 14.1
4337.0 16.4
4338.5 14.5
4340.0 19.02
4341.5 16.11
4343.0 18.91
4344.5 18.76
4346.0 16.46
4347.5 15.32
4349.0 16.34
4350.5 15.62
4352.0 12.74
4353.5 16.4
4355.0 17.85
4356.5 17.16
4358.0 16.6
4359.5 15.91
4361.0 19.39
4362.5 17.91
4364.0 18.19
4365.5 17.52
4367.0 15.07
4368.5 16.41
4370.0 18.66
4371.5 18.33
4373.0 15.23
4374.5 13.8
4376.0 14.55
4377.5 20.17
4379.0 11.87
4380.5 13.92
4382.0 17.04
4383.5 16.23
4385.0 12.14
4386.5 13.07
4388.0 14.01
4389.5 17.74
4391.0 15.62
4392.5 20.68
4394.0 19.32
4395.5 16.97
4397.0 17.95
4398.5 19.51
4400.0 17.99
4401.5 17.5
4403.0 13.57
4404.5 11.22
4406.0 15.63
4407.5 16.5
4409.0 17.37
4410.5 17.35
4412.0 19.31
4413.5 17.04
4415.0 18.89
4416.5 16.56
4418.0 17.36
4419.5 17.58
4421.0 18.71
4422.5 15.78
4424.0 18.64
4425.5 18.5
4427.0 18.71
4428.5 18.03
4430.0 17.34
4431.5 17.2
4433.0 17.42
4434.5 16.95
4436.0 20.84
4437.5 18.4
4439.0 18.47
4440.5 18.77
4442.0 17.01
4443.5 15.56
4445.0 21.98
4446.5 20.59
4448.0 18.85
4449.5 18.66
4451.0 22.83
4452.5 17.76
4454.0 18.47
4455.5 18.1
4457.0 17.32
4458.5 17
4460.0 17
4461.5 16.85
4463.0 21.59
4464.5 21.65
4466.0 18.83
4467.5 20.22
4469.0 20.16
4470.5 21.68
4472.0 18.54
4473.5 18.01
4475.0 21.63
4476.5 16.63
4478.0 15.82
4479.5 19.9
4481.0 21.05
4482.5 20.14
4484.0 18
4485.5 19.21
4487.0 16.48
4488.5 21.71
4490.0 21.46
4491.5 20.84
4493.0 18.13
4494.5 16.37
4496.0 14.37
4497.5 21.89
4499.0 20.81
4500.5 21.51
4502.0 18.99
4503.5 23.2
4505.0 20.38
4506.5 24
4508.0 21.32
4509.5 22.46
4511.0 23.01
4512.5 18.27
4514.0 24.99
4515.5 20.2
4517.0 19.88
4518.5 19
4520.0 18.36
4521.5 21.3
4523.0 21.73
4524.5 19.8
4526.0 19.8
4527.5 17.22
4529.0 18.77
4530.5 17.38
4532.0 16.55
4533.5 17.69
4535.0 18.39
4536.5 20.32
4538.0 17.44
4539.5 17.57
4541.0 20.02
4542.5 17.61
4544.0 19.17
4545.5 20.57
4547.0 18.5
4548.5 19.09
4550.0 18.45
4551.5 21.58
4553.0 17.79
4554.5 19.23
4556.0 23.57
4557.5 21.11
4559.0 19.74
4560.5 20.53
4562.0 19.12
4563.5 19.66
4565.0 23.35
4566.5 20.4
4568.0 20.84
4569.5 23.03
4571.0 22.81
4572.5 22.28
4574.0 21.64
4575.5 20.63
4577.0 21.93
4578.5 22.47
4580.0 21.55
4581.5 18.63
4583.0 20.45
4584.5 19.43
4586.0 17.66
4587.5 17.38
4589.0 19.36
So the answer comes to 16.1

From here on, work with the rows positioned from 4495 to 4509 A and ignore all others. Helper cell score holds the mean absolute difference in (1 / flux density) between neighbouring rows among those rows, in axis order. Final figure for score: 0.008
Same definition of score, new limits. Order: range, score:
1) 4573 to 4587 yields 0.003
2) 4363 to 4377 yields 0.006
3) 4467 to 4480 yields 0.007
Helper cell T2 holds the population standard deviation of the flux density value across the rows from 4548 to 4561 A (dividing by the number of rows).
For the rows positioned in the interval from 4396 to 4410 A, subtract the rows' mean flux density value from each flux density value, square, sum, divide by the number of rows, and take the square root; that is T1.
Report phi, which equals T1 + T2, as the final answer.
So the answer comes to 4.09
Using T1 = 2.4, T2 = 1.7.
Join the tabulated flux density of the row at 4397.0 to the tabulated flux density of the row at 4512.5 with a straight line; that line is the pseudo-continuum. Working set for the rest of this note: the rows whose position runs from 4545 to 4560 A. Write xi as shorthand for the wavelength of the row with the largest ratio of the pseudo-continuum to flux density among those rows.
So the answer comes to 4553.0 A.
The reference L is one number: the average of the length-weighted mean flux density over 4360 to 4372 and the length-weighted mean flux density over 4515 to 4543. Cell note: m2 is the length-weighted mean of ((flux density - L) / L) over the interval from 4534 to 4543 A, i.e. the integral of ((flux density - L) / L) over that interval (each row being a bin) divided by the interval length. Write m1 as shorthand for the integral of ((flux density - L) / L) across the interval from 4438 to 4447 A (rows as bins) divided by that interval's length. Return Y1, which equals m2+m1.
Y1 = 0.04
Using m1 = 0.02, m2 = 0.02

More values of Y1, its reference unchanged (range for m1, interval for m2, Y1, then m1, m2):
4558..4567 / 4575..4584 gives 0.27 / 0.12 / 0.14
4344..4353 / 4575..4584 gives 0.01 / -0.13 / 0.14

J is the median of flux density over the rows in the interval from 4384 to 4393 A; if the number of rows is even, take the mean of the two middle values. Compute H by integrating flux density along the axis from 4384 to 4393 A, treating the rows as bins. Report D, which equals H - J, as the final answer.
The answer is 124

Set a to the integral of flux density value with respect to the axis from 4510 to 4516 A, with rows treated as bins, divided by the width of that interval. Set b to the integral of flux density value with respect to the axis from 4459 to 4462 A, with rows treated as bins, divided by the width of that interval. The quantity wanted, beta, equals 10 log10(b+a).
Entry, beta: 15.9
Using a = 21.7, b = 16.9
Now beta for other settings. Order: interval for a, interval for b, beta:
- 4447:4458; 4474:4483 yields 15.8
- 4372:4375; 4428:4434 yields 15.1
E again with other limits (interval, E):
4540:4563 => 19.7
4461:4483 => 19.5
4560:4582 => 21.3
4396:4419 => 16.9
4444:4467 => 19.2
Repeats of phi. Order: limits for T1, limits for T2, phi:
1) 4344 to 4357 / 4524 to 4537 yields 2.86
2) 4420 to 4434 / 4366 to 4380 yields 3.41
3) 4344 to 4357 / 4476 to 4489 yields 3.62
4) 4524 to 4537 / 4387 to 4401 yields 3.18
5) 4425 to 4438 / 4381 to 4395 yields 3.79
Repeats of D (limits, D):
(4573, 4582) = 170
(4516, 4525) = 160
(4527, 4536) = 142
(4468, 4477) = 157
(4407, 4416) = 142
